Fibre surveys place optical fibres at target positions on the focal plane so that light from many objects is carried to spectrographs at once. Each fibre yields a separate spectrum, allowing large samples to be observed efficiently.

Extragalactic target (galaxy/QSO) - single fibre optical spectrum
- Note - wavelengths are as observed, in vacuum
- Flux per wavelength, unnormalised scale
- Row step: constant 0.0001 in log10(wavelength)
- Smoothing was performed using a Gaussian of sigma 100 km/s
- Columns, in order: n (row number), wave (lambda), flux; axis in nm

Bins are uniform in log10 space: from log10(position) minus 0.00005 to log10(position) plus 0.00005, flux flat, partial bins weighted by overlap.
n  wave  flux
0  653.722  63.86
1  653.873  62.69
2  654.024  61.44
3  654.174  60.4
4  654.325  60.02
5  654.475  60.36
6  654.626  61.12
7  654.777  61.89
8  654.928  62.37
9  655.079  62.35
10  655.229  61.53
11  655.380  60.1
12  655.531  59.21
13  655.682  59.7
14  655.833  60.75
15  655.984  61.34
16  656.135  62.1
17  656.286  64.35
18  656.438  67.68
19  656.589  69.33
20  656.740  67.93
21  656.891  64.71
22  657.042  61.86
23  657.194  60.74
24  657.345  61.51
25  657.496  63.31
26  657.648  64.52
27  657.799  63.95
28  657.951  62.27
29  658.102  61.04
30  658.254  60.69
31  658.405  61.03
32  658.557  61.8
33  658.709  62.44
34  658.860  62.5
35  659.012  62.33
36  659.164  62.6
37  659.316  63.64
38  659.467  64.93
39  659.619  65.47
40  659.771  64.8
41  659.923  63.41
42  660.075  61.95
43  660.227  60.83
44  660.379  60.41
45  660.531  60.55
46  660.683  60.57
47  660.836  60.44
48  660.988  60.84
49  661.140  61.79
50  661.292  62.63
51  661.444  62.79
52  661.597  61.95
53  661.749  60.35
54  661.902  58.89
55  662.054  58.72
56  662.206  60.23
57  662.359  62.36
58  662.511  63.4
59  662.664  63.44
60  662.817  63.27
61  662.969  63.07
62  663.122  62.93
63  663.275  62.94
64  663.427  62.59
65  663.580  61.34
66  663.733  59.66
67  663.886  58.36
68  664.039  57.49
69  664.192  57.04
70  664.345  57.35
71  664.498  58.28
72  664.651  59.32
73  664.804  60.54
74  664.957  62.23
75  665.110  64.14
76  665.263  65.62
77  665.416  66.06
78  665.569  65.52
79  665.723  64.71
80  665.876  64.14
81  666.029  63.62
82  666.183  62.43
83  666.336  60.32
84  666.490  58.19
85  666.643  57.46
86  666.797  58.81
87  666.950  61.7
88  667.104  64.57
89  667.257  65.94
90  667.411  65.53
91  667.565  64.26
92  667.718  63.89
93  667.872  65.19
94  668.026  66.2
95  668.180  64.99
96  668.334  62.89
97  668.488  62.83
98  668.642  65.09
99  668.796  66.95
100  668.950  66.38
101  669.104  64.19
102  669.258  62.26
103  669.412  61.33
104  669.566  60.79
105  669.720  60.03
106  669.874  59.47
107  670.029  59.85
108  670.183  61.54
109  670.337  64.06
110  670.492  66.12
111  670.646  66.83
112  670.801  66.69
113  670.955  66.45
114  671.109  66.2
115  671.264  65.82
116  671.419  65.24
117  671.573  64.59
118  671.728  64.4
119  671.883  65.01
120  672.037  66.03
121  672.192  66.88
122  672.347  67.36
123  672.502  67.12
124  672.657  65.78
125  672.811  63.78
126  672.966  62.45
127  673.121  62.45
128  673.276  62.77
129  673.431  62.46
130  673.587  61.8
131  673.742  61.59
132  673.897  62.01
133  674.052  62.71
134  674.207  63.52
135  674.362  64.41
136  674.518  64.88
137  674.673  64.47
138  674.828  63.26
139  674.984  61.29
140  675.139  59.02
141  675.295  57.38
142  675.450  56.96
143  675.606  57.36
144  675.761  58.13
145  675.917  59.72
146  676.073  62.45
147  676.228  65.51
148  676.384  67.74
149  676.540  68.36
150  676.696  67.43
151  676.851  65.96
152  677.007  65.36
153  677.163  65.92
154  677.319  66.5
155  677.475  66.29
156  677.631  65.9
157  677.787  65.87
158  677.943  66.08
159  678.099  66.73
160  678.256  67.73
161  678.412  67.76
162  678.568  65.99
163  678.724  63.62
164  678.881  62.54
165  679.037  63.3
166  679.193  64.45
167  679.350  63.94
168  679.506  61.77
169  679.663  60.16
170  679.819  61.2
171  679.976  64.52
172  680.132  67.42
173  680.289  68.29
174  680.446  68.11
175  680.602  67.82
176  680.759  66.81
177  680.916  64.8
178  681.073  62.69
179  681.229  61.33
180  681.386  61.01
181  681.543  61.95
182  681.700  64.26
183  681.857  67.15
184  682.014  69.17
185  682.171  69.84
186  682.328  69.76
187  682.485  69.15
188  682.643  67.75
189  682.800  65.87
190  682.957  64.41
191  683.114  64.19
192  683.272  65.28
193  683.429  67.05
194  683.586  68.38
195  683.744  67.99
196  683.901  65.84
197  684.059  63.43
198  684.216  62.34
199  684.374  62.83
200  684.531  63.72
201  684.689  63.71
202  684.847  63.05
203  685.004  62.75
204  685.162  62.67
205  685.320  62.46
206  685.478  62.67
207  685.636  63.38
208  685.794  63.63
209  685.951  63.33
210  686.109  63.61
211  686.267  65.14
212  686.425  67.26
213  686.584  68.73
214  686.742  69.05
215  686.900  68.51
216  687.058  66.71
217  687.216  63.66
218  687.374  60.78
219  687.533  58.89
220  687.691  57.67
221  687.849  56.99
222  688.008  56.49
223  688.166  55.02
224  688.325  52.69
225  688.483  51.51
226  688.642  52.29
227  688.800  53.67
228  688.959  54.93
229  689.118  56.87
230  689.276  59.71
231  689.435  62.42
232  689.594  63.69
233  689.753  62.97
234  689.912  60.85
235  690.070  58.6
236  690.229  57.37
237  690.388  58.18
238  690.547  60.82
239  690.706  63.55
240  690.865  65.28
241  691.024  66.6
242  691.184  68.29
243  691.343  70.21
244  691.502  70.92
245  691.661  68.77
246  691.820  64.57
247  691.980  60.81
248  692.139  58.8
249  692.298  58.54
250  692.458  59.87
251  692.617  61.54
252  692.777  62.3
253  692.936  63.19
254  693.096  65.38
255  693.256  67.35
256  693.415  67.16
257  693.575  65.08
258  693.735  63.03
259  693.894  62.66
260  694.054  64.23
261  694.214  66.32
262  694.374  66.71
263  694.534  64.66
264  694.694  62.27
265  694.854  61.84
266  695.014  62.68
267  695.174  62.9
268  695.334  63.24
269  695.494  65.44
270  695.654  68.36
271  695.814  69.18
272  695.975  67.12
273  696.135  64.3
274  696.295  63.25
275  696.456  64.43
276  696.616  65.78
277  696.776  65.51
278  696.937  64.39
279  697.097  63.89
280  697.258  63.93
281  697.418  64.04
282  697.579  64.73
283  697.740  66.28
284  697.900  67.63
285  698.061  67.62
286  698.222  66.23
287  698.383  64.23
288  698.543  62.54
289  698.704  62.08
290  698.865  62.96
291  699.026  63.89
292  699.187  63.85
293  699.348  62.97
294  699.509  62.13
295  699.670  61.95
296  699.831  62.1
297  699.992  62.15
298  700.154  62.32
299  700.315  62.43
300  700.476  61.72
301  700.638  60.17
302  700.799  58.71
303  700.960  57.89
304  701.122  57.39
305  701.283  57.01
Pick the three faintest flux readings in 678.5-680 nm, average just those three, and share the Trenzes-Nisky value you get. 61.0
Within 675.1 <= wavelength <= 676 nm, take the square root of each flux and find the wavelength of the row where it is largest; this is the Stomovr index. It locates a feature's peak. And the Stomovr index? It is 675.917 nm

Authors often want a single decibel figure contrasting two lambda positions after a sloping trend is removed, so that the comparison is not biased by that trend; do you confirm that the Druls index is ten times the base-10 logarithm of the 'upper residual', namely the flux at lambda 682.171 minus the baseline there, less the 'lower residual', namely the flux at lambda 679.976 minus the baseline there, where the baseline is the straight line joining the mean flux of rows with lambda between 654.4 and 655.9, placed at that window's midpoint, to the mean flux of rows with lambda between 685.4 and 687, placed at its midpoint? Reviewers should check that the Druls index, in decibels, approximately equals 7.0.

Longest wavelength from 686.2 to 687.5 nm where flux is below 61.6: 687.374 nm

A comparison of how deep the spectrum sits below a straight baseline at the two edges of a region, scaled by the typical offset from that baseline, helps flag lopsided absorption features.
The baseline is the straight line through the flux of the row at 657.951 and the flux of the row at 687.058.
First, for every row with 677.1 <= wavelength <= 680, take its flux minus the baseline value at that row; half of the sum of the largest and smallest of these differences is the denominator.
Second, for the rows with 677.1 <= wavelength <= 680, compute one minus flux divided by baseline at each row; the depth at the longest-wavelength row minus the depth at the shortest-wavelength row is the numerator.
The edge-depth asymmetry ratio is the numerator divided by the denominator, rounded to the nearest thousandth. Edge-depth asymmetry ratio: -0.018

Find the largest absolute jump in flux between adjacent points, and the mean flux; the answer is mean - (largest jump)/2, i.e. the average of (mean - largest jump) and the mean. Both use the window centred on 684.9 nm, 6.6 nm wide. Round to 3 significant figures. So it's 62.9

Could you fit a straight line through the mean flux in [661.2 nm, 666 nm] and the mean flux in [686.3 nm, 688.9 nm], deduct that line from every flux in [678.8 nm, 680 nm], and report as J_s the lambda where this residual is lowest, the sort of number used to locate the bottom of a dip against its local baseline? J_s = 679.663 nm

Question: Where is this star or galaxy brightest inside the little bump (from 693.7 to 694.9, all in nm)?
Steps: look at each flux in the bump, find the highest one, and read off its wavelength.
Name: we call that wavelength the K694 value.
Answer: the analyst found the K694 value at 694.374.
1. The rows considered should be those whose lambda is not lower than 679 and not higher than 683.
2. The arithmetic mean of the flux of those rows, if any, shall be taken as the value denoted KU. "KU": 65.3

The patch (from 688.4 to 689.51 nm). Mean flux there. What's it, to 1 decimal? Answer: 55.9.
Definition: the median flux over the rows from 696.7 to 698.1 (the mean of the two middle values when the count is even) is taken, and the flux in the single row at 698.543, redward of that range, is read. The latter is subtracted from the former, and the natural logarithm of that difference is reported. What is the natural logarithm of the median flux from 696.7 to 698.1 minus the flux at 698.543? 0.8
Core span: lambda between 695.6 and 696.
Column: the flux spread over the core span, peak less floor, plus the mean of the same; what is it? 70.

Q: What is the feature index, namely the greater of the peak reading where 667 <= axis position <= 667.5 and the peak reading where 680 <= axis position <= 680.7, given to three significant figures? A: 68.3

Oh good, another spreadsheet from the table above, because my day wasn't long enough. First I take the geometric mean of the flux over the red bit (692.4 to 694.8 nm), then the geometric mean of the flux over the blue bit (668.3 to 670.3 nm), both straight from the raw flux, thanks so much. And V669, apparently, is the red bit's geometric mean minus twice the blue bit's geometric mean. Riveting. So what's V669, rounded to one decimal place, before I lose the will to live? -61.0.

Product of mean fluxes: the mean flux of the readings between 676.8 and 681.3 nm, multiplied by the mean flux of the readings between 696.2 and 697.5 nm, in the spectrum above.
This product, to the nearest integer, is 4195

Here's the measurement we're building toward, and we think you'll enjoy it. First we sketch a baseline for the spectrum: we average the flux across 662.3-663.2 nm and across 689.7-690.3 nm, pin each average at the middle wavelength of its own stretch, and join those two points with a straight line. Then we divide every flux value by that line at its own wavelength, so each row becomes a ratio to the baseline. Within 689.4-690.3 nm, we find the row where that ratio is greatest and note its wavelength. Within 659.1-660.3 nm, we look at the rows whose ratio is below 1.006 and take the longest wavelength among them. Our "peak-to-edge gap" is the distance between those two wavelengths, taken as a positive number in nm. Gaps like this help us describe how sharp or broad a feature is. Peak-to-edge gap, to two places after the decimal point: 29.37 nm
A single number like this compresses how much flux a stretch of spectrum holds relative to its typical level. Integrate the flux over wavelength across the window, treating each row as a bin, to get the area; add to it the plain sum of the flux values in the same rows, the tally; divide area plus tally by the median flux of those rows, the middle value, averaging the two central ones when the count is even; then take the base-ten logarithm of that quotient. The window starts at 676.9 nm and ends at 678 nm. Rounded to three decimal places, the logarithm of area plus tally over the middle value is 0.909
